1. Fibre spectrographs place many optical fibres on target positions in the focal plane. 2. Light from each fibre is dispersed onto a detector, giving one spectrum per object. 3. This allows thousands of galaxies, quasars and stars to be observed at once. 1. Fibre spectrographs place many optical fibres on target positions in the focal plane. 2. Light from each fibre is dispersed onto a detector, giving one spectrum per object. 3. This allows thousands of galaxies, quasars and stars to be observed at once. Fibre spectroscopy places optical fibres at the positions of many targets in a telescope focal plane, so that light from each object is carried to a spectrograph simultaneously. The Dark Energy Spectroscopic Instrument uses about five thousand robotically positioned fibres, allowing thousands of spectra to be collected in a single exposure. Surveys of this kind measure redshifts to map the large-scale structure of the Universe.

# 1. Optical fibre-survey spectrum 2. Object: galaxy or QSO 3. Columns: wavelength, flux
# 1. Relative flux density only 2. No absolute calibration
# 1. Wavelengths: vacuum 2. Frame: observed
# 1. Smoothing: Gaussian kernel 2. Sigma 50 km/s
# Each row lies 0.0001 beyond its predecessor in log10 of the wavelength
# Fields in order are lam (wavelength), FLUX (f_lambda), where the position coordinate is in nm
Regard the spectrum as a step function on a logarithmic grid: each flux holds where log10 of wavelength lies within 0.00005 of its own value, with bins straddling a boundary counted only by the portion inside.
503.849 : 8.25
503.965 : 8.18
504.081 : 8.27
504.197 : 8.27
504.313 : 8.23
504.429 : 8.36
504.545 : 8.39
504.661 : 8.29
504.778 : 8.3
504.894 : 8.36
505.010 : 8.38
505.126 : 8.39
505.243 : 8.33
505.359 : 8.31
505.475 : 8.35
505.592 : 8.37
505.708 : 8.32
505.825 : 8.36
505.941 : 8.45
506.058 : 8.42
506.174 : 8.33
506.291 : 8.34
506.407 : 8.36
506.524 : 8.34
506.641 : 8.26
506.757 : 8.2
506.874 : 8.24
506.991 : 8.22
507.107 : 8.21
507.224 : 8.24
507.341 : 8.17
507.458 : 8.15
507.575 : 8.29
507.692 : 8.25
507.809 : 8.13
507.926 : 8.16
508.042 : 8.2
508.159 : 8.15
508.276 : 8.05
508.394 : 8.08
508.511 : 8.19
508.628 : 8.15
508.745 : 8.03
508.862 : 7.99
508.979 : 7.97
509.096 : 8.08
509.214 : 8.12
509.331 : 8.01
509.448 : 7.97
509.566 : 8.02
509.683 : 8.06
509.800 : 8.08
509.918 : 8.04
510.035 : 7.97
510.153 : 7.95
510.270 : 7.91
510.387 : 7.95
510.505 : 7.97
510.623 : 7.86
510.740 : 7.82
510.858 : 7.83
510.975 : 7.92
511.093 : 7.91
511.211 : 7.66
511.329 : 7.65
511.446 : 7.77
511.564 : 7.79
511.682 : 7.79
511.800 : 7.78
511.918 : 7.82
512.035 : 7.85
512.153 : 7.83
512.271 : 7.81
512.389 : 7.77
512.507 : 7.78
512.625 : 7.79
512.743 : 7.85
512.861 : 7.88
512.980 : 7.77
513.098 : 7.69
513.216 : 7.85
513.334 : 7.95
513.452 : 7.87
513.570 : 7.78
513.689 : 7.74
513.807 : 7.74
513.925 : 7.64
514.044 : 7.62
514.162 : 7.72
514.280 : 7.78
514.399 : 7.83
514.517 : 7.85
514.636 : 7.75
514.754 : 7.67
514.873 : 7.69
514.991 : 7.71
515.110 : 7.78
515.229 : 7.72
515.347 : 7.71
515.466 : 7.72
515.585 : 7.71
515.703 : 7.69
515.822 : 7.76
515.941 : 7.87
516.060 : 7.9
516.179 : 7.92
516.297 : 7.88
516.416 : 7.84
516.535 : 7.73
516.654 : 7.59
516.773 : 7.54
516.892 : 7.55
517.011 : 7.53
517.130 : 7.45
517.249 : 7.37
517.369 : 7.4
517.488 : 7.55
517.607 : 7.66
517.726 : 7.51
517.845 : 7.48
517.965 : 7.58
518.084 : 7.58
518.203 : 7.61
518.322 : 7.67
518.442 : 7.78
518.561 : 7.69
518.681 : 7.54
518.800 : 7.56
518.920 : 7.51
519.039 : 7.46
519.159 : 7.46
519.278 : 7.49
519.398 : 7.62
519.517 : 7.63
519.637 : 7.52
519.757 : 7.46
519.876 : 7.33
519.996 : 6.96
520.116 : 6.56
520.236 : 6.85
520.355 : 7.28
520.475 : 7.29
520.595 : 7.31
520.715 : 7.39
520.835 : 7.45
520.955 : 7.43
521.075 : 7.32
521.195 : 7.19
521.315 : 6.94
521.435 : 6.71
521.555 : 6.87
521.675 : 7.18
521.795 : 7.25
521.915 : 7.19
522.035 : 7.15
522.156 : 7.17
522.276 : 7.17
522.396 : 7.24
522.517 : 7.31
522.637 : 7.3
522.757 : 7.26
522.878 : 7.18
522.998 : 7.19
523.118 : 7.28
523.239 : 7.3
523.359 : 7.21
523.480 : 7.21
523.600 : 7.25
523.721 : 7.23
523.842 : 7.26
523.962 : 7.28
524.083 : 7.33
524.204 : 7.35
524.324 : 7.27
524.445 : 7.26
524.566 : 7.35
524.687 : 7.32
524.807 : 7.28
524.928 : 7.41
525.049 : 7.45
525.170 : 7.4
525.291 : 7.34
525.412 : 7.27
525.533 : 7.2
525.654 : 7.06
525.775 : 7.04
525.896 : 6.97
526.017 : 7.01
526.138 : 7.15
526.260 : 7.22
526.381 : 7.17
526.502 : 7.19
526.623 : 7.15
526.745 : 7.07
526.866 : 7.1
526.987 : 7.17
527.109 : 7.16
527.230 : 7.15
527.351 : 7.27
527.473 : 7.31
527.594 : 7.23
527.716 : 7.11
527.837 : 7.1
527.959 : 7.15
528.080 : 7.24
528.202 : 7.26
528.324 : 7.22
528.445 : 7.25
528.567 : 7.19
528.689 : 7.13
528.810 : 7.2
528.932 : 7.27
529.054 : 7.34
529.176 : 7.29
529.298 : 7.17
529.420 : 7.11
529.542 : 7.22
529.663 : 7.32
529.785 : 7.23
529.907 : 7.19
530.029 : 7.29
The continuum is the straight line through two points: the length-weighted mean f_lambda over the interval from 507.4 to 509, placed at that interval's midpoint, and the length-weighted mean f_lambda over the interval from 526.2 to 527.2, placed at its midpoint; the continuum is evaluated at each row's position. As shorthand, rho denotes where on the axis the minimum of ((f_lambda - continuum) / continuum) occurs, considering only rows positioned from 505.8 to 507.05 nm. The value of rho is 506.757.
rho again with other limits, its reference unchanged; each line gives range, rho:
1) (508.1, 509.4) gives 508.979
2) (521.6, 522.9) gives 522.035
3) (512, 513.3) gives 513.098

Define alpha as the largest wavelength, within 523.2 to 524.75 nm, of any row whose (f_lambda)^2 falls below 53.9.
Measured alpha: 524.687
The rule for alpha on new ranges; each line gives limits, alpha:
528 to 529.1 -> 529.054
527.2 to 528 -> 527.959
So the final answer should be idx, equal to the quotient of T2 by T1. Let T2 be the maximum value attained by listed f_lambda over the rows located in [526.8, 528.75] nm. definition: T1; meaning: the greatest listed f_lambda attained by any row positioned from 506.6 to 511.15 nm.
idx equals 0.88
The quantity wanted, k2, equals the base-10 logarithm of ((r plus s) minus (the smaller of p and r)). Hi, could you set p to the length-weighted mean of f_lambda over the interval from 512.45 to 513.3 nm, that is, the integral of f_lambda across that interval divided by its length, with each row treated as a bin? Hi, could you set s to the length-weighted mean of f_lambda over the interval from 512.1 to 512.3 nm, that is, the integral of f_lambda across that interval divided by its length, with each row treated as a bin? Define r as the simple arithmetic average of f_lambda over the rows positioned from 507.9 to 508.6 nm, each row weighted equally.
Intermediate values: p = 7.80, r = 8.1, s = 7.8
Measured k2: 0.911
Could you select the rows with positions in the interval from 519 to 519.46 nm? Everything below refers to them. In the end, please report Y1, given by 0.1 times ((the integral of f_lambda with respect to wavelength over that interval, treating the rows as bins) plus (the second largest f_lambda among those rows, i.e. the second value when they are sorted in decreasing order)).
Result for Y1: 1.1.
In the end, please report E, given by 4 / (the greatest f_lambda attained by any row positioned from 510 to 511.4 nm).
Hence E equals 0.50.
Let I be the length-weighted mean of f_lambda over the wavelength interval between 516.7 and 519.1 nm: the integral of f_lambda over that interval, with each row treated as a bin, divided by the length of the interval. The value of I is 7.5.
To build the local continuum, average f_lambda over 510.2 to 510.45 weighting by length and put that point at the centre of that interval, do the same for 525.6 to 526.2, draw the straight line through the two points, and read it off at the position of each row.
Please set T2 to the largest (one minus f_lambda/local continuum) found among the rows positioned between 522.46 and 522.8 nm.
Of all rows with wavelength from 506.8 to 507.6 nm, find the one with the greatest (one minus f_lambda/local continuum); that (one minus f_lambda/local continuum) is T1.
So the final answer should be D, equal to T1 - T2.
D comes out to 0.001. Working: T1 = -0.004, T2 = -0.005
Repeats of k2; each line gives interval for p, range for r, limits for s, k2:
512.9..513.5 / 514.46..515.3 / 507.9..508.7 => 0.911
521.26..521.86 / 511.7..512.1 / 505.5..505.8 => 0.961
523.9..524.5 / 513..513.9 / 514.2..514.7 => 0.919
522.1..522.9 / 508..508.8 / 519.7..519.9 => 0.920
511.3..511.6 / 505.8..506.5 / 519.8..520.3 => 0.880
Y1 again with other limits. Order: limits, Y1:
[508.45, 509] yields 1.3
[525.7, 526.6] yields 1.4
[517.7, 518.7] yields 1.5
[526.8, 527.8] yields 1.4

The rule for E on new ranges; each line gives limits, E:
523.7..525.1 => 0.54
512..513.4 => 0.50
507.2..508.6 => 0.48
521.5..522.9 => 0.55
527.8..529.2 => 0.54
